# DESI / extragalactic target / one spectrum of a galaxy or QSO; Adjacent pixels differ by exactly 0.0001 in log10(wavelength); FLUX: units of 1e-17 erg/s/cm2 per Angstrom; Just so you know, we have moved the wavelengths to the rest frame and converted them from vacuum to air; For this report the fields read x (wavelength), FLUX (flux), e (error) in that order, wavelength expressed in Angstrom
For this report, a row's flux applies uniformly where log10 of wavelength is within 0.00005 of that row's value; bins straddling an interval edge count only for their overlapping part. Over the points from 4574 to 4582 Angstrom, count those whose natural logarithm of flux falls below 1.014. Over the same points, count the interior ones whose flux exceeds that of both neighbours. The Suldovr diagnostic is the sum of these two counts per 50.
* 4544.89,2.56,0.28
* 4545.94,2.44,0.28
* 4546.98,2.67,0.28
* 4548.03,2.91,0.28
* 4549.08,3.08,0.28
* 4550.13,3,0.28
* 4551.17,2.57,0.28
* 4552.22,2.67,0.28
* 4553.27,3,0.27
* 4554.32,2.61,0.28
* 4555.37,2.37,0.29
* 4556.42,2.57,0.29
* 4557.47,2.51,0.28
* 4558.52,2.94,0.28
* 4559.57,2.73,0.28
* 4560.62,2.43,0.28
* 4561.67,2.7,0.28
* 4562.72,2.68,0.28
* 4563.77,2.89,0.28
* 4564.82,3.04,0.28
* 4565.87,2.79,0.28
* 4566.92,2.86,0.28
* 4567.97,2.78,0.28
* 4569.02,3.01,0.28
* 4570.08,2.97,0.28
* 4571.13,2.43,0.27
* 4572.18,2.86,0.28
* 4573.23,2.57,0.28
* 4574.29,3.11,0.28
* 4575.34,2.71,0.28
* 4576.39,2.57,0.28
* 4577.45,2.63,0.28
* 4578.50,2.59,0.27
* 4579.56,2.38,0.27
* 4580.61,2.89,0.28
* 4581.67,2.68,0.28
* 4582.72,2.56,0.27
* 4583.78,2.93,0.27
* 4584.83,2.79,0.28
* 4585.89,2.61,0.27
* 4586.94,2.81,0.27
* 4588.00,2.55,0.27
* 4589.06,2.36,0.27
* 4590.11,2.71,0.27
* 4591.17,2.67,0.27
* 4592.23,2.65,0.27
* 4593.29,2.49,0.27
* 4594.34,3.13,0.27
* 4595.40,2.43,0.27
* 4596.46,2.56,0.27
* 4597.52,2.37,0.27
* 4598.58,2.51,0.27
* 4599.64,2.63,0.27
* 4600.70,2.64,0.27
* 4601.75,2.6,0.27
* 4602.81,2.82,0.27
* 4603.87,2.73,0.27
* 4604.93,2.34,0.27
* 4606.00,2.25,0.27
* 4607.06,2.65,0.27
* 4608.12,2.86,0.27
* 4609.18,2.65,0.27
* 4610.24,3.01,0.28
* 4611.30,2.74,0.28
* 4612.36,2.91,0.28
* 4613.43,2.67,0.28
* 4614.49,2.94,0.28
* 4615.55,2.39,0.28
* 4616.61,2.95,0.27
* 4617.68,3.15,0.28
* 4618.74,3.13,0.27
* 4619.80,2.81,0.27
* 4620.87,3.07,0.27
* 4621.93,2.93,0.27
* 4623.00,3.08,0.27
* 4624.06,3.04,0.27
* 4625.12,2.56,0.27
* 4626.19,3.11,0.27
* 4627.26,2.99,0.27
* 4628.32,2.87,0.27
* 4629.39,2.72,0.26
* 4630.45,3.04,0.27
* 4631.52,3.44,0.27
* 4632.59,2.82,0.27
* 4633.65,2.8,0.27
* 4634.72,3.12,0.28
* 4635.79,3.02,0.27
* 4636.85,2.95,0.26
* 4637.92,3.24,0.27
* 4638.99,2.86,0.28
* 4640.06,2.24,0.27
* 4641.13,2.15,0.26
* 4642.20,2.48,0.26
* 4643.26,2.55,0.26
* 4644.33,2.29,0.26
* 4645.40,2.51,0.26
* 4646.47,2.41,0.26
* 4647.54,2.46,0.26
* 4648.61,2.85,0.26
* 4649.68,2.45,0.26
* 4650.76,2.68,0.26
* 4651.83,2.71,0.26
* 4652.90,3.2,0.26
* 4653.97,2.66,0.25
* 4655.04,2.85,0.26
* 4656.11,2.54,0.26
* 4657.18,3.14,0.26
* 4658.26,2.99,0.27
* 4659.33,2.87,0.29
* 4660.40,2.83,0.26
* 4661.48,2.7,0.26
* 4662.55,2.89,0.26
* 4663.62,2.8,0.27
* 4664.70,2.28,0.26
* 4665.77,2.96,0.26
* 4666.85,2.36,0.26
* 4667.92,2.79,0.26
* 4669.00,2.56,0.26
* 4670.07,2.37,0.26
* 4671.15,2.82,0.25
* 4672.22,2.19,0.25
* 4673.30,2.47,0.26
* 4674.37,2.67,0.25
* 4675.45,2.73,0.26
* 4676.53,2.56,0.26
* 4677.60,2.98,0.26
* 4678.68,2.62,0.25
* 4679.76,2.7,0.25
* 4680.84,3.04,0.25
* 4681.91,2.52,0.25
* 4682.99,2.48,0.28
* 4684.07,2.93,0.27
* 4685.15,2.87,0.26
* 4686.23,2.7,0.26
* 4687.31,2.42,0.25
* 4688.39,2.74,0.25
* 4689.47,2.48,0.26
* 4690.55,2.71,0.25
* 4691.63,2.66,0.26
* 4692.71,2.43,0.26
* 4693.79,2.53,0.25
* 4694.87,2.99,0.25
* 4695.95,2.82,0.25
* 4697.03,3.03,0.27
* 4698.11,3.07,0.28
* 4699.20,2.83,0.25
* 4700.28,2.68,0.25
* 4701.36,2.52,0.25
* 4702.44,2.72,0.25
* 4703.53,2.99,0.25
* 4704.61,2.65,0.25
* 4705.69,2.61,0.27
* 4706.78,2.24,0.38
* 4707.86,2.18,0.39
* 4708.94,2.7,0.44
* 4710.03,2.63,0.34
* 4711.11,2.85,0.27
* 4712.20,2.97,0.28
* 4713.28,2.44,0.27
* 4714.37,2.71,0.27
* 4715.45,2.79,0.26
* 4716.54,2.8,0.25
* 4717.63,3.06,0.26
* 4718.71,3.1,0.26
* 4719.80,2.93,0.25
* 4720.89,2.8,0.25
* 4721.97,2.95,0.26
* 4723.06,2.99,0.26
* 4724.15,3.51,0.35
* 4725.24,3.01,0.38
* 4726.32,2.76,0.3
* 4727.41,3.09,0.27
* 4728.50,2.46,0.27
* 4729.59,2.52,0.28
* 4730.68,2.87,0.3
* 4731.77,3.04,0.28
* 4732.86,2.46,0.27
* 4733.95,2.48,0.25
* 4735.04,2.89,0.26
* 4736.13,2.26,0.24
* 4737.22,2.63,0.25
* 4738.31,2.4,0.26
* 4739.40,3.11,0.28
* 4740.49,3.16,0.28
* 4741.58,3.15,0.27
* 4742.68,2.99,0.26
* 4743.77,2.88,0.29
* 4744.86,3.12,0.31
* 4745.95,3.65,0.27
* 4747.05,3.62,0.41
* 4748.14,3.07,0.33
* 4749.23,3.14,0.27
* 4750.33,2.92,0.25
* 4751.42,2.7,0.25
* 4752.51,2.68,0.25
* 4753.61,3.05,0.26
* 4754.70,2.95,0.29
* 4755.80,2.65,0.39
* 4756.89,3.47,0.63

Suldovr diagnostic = 0.16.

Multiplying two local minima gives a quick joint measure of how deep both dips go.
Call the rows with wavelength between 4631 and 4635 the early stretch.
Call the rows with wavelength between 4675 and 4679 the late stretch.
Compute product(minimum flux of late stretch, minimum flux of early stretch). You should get 7.2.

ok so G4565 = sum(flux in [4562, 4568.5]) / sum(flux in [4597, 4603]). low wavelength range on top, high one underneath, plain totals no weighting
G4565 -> 1.09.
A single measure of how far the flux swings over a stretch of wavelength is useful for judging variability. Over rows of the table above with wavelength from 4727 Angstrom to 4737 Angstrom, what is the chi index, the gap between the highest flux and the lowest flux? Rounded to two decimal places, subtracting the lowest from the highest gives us 0.83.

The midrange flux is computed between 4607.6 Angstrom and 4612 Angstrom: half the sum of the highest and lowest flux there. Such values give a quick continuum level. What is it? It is 2.83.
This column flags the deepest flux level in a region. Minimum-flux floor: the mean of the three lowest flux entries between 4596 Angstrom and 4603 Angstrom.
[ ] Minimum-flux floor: 2.48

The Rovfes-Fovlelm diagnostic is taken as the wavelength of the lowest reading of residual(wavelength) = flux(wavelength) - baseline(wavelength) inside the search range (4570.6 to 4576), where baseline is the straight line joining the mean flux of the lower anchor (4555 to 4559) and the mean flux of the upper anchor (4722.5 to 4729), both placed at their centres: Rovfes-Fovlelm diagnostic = 4571.13 Angstrom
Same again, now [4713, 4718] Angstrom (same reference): 4713.28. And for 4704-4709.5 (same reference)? 4707.86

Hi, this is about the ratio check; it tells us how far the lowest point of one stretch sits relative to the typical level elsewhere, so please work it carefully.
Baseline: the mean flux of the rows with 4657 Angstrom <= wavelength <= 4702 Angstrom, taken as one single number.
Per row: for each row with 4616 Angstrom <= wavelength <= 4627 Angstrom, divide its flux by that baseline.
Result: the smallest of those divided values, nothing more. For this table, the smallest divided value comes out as 0.95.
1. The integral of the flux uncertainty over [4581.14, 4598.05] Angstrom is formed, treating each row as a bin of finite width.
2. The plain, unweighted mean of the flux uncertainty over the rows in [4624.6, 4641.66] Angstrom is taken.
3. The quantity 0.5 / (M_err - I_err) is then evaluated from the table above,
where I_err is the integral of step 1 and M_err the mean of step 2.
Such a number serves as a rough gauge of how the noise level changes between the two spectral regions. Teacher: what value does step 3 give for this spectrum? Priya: -0.116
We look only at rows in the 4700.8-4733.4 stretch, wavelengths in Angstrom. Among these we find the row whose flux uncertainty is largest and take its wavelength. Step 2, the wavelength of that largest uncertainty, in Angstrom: 4708.94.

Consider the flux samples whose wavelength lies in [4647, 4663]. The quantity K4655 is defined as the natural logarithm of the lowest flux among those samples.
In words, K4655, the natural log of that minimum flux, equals 0.90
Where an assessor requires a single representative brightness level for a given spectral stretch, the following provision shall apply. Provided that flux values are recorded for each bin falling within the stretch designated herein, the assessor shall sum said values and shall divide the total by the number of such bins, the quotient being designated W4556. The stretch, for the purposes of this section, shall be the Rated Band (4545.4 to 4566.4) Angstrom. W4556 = 2.73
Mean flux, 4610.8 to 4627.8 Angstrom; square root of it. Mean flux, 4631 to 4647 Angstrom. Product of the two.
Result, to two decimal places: 4.64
